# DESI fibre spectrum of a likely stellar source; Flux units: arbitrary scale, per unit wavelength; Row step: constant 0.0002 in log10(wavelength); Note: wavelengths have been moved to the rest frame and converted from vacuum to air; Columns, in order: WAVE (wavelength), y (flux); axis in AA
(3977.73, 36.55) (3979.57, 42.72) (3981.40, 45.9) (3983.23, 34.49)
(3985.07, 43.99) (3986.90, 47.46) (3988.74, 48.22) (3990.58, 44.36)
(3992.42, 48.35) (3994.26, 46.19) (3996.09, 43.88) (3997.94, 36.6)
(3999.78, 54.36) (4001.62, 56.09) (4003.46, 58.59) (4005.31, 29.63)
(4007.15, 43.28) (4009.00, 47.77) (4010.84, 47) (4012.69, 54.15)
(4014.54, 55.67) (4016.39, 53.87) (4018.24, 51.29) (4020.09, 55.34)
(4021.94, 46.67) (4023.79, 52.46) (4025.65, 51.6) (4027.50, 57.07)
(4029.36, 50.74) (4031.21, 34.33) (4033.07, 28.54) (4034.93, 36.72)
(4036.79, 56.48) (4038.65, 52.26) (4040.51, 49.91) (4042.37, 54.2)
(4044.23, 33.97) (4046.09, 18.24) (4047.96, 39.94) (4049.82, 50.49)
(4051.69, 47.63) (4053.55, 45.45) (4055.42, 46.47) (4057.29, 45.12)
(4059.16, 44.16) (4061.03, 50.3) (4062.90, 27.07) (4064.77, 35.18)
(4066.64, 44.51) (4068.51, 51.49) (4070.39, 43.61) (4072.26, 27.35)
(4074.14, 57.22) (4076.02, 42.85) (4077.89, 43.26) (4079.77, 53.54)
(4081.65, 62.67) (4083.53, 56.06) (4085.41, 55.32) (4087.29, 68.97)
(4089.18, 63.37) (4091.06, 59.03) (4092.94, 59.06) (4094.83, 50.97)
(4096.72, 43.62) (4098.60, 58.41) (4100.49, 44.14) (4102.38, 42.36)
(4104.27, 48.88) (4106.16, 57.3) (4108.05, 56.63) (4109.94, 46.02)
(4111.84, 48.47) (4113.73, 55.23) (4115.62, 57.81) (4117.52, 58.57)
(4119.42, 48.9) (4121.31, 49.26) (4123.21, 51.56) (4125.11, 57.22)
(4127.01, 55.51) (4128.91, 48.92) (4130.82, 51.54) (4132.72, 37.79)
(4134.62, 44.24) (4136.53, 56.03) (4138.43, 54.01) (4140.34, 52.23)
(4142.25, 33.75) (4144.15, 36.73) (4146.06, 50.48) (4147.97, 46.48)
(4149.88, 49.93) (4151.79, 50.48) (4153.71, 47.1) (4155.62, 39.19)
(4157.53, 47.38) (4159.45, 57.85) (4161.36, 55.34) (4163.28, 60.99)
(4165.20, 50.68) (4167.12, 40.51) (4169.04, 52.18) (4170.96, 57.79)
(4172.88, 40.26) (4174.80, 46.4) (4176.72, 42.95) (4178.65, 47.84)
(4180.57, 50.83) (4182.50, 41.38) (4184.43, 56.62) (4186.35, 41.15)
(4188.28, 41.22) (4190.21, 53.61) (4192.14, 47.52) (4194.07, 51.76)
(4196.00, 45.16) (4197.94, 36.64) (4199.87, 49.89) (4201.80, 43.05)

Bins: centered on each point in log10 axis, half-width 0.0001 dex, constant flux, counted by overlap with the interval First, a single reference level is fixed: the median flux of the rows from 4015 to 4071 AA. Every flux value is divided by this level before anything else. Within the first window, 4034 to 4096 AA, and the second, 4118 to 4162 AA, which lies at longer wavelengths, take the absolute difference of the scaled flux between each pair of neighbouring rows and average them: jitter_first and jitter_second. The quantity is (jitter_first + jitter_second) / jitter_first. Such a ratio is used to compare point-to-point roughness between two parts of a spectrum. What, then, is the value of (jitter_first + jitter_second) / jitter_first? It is 1.66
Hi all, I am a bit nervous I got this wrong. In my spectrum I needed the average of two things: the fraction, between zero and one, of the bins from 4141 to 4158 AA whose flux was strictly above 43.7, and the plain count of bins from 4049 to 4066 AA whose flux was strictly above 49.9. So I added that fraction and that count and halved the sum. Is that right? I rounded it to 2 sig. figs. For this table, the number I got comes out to 1.3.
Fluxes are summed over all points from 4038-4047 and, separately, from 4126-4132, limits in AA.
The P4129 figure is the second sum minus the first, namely -53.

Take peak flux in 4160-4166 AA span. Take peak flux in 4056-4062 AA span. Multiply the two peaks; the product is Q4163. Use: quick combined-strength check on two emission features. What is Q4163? 3068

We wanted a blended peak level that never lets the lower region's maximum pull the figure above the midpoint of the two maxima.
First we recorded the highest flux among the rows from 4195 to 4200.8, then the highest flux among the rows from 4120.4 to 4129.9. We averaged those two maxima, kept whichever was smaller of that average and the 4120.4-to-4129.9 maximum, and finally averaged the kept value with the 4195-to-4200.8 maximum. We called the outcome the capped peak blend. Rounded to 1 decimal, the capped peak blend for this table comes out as 51.7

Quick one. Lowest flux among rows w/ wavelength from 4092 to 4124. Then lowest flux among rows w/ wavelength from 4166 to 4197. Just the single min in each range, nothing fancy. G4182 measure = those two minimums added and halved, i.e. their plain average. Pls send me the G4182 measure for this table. 41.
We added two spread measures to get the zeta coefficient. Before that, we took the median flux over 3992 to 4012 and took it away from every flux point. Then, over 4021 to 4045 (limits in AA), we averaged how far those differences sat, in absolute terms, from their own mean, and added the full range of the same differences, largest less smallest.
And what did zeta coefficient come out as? 37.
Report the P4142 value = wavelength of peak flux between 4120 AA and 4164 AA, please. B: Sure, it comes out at 4163.28 AA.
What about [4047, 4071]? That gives 4068.51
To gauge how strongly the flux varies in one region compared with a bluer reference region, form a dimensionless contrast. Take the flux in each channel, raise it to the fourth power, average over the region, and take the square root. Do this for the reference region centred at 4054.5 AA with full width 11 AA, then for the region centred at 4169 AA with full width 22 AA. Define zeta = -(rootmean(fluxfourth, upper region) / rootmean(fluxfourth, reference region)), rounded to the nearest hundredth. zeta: -1.22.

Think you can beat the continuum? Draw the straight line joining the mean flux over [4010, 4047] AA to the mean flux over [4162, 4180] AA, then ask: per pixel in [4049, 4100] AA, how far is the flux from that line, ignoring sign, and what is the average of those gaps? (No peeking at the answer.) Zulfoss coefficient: 7.8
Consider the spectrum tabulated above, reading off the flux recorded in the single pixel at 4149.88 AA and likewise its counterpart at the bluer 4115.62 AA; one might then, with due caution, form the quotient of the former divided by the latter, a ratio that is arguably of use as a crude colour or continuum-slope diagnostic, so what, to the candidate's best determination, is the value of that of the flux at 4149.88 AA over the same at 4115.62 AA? 0.86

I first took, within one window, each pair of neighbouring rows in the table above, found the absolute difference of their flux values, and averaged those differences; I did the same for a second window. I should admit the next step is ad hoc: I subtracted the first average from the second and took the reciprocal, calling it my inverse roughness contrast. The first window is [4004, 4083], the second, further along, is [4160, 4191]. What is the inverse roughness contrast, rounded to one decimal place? 2.7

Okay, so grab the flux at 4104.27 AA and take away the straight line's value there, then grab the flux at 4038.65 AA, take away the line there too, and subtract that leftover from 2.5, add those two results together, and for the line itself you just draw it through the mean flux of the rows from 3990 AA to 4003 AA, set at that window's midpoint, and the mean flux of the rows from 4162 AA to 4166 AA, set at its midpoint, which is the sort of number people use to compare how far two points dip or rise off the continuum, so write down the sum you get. -4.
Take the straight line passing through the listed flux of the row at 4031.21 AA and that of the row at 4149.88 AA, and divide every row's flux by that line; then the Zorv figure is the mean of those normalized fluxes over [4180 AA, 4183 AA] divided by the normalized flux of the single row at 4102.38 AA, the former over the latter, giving 0.88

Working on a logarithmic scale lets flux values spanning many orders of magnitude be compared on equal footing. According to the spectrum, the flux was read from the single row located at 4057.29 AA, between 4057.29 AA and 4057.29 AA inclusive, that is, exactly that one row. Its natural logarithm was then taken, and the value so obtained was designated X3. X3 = 3.81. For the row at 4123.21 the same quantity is 3.94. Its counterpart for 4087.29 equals 4.23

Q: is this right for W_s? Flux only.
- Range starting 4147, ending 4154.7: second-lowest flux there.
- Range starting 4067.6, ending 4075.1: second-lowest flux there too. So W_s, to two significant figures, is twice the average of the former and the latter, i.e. 91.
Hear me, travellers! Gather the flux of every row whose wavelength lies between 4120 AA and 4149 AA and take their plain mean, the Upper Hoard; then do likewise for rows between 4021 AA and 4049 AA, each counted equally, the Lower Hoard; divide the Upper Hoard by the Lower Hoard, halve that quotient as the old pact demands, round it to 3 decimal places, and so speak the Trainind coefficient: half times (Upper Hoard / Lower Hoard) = 0.547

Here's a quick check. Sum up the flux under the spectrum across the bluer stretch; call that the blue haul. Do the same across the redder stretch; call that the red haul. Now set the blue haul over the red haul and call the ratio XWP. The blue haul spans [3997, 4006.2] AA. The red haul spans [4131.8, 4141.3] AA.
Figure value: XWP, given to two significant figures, 0.93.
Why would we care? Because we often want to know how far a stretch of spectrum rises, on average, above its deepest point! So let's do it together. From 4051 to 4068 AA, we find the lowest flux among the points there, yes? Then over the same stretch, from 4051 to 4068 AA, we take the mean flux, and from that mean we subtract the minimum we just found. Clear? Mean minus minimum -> 16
